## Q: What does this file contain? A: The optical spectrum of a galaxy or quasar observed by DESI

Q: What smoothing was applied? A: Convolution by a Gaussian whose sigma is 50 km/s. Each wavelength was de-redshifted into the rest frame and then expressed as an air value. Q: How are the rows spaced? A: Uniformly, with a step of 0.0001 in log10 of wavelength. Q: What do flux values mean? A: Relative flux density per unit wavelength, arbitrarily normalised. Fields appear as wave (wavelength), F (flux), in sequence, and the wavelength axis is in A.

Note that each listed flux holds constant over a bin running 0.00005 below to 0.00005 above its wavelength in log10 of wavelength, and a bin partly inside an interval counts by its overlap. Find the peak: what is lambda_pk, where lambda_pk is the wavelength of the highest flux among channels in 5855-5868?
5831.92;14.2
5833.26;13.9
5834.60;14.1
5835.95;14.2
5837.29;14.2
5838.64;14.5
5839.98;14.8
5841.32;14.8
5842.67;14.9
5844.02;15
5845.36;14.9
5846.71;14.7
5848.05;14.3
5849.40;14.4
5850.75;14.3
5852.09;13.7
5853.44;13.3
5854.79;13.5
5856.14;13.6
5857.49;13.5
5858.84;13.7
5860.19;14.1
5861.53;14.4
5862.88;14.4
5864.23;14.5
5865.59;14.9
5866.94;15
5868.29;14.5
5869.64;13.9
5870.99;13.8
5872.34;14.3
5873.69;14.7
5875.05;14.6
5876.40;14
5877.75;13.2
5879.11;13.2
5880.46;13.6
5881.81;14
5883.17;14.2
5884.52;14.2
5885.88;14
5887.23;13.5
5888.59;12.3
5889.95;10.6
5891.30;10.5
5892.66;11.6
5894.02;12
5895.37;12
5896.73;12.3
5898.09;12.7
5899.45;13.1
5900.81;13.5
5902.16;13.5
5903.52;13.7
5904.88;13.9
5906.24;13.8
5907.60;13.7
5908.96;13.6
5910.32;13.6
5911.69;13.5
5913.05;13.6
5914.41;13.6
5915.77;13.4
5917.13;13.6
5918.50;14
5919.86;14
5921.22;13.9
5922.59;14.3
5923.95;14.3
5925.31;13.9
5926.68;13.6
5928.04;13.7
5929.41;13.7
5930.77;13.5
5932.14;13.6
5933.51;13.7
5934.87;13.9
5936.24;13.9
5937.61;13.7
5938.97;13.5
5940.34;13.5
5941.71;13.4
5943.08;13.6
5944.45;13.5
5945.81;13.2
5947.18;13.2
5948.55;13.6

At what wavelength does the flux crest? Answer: 5866.94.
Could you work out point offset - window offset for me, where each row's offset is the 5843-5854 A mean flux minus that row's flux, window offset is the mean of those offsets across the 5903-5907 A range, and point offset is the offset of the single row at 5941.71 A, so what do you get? 0.40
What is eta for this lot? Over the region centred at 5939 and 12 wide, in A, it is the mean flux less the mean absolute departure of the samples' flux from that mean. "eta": 13.5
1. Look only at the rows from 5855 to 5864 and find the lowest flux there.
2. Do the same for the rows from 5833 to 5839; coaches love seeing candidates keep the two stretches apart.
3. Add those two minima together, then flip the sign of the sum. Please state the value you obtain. -27.4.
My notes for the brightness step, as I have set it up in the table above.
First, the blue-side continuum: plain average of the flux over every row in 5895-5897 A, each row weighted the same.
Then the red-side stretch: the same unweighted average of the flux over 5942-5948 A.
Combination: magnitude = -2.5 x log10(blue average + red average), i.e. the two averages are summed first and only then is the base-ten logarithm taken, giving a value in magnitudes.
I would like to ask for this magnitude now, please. -3.52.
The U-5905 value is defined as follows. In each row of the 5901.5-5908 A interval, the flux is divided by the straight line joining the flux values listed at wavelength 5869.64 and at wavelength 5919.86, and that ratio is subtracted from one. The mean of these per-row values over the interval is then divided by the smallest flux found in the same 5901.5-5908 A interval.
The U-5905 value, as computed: 0.0013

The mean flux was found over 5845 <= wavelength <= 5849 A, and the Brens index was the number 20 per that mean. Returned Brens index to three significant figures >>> 1.37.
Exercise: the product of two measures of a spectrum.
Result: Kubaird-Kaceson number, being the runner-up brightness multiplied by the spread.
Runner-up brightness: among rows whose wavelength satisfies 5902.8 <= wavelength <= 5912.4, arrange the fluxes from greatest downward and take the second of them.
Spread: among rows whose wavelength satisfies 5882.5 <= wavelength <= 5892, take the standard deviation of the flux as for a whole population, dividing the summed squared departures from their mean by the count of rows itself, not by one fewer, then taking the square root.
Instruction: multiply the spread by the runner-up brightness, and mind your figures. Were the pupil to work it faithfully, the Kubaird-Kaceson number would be 21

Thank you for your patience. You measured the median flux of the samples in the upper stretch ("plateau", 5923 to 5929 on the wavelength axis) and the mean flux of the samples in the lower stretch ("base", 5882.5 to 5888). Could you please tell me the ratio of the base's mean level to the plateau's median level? 1.01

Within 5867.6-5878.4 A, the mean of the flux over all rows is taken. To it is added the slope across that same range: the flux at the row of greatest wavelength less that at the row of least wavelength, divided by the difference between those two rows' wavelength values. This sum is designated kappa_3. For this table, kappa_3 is 14.0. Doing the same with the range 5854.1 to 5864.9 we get 14.1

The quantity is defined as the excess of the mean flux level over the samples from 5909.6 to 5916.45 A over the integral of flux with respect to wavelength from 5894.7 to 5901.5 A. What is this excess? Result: -73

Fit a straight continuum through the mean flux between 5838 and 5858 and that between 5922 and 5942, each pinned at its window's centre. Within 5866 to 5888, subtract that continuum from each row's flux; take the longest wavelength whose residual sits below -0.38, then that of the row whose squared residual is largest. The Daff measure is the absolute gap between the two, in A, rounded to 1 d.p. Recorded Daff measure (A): 9.5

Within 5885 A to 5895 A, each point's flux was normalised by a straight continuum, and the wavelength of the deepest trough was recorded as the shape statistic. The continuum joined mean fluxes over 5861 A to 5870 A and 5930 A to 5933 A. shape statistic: 5891.30 A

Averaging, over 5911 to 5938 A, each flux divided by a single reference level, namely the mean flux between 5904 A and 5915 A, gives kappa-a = 1.01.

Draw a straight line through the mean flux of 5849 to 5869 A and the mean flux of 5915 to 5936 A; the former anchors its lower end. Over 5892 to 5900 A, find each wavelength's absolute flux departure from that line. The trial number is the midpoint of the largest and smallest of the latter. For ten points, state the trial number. 1.6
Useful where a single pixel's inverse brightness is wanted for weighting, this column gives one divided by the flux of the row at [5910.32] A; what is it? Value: 0.074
